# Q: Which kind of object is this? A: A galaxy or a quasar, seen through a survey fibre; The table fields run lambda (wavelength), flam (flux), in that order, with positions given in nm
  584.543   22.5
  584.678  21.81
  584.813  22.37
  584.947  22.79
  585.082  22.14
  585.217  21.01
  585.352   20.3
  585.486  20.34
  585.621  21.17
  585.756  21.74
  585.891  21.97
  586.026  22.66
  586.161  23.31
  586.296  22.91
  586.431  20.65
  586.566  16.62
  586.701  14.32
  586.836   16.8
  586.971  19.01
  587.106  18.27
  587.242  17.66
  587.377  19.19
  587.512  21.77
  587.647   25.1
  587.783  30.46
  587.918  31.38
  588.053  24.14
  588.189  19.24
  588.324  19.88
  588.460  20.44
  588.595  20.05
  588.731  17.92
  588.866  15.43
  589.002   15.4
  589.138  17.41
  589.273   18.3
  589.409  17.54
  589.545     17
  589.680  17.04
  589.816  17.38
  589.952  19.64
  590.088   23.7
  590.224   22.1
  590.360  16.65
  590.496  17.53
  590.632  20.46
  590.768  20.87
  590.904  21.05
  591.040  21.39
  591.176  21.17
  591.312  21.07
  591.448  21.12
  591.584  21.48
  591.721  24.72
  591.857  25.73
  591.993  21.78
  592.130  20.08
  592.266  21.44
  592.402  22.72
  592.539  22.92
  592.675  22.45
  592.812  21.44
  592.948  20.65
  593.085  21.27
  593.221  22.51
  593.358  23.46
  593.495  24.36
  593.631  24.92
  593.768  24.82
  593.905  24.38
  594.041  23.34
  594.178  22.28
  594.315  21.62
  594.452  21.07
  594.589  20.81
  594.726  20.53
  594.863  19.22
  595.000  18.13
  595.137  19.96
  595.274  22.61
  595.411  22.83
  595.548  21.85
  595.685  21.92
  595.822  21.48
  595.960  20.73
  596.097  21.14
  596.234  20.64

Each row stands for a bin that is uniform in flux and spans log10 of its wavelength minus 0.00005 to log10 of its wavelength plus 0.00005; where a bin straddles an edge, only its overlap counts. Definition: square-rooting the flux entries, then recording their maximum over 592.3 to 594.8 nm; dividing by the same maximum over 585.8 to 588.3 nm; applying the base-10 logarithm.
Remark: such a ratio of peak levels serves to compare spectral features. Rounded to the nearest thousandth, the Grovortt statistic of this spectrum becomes -0.050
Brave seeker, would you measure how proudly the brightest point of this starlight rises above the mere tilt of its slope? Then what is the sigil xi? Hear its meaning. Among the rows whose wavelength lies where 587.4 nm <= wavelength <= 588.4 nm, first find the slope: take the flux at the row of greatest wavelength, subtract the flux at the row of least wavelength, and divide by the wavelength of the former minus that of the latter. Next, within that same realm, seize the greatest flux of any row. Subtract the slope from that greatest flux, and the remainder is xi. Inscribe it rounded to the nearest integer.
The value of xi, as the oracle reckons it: 34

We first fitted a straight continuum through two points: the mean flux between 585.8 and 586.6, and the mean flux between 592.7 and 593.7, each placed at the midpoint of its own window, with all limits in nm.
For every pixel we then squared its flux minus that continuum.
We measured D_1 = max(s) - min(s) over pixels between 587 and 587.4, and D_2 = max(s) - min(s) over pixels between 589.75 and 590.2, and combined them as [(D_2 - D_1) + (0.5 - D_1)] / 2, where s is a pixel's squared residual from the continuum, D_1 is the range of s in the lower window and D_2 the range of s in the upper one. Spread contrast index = 0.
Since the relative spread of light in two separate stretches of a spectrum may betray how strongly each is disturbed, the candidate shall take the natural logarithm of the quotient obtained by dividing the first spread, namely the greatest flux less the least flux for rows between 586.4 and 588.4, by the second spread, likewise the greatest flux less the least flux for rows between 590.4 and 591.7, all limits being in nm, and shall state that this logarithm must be 1.5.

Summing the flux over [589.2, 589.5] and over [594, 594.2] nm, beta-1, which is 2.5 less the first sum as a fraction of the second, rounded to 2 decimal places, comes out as 1.71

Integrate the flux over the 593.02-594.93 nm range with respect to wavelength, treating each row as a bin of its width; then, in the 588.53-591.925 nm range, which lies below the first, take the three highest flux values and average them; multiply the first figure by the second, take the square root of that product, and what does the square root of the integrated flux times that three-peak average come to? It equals 33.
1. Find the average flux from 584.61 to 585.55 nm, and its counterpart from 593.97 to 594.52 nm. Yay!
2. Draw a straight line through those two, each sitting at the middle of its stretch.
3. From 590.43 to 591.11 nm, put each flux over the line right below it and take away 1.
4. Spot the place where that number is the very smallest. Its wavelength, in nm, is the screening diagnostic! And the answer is 590.496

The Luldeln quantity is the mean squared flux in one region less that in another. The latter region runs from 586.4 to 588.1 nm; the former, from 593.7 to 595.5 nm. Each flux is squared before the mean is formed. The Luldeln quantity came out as -1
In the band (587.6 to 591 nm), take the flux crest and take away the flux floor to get 16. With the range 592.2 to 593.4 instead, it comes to 3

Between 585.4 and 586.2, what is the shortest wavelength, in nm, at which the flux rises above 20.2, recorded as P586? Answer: 585.486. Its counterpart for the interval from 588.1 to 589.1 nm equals 588.460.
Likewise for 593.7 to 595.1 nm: 593.768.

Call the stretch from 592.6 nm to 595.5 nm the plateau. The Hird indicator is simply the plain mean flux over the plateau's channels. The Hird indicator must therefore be 22.0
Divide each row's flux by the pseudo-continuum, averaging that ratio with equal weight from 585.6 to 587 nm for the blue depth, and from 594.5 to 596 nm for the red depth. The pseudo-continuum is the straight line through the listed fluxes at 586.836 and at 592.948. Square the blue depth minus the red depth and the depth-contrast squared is 0.077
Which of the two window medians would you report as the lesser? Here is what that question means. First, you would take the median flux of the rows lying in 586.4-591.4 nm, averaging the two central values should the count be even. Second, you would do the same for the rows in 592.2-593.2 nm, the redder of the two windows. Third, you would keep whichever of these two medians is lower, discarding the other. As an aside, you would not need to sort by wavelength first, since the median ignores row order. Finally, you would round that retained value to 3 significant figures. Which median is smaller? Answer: 19.2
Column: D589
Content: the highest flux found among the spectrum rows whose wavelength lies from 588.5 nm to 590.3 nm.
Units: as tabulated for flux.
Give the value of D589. 23.7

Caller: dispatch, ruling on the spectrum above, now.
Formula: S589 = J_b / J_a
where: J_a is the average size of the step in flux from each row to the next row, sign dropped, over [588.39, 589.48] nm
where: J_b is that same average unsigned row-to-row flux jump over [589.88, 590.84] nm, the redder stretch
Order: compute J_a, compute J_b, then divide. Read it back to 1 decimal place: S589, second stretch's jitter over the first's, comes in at 2.1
